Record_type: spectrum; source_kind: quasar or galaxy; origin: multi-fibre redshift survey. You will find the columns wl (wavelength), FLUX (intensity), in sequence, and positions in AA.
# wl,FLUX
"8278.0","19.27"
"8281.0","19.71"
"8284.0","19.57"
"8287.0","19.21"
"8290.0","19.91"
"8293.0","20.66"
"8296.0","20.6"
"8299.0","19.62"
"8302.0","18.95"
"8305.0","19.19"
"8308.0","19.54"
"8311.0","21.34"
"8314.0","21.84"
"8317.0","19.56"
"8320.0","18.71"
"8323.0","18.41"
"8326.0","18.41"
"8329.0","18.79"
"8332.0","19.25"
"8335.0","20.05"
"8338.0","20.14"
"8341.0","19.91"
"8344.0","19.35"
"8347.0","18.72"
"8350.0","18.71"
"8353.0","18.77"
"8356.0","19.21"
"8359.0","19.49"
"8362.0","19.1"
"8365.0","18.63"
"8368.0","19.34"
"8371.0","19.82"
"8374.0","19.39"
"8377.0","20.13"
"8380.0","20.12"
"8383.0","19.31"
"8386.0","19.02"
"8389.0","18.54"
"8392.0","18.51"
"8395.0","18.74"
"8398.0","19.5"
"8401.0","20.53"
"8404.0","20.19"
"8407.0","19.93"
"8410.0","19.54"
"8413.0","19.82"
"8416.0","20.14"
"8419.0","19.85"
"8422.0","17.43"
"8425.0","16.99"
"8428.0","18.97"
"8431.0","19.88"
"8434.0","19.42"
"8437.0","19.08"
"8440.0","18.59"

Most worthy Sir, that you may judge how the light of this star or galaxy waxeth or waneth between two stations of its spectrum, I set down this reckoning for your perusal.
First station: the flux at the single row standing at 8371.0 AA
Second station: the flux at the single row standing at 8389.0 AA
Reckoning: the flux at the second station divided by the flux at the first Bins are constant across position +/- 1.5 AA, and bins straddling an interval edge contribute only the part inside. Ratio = 0.94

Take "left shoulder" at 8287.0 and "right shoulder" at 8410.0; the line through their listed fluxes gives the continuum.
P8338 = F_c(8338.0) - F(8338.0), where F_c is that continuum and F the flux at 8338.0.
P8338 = -0.8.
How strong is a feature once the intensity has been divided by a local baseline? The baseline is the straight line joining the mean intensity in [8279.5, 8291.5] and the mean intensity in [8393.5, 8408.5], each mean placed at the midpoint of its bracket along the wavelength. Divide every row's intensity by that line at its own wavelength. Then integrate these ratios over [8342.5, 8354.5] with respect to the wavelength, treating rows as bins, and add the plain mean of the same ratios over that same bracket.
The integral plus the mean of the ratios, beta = 12.5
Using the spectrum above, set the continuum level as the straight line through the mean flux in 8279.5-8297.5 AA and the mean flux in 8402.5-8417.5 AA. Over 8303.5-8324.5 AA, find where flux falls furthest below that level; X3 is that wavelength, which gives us 8323.0 AA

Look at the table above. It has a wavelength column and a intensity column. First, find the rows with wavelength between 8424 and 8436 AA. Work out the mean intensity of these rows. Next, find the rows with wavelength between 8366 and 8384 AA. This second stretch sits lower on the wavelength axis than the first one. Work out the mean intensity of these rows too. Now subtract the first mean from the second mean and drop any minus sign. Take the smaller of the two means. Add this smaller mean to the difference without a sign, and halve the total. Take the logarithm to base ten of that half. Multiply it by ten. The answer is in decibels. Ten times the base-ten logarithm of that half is 9.9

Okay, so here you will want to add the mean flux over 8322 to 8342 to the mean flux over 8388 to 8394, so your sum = 37.8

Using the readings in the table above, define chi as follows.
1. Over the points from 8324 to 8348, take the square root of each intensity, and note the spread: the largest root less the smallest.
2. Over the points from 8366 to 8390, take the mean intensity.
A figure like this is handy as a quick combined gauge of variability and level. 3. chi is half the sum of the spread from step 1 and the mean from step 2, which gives 9.8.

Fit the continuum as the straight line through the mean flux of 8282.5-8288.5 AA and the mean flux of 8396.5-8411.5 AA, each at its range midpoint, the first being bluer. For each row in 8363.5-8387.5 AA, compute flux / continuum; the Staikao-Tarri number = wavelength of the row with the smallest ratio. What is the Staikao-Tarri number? 8365.0 AA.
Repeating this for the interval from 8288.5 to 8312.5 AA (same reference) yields 8302.0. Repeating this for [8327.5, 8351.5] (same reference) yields 8350.0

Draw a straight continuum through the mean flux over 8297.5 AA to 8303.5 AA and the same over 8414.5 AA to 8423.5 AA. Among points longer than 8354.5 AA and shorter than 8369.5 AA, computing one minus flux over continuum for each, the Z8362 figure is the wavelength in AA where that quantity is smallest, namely 8359.0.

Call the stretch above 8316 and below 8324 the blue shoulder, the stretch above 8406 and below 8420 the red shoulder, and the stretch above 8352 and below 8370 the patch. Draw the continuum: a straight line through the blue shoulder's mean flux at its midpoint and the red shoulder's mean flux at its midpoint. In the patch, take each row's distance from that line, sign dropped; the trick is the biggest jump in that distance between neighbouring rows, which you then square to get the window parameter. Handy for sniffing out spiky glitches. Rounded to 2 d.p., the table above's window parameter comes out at 0.46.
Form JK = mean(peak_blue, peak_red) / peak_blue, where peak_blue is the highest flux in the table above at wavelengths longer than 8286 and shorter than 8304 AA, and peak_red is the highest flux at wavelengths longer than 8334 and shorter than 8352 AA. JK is 0.99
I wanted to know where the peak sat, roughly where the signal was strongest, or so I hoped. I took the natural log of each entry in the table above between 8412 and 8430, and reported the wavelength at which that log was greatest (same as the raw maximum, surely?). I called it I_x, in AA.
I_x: 8416.0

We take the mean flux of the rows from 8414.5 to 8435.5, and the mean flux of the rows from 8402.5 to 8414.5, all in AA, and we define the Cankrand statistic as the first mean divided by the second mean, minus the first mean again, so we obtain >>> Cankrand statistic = -18.00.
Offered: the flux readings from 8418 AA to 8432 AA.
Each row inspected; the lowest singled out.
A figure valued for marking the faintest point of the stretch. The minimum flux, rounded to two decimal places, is 16.99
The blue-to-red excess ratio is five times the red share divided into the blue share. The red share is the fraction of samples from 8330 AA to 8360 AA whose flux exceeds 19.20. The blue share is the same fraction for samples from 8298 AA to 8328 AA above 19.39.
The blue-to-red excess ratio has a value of 3.6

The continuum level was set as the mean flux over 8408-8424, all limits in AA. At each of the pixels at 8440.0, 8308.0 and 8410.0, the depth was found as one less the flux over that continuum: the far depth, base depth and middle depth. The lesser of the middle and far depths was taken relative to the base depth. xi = 1.0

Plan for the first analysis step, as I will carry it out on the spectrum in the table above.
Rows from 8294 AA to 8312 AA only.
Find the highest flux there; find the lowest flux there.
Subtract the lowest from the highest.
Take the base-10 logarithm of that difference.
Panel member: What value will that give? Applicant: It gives 0.38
